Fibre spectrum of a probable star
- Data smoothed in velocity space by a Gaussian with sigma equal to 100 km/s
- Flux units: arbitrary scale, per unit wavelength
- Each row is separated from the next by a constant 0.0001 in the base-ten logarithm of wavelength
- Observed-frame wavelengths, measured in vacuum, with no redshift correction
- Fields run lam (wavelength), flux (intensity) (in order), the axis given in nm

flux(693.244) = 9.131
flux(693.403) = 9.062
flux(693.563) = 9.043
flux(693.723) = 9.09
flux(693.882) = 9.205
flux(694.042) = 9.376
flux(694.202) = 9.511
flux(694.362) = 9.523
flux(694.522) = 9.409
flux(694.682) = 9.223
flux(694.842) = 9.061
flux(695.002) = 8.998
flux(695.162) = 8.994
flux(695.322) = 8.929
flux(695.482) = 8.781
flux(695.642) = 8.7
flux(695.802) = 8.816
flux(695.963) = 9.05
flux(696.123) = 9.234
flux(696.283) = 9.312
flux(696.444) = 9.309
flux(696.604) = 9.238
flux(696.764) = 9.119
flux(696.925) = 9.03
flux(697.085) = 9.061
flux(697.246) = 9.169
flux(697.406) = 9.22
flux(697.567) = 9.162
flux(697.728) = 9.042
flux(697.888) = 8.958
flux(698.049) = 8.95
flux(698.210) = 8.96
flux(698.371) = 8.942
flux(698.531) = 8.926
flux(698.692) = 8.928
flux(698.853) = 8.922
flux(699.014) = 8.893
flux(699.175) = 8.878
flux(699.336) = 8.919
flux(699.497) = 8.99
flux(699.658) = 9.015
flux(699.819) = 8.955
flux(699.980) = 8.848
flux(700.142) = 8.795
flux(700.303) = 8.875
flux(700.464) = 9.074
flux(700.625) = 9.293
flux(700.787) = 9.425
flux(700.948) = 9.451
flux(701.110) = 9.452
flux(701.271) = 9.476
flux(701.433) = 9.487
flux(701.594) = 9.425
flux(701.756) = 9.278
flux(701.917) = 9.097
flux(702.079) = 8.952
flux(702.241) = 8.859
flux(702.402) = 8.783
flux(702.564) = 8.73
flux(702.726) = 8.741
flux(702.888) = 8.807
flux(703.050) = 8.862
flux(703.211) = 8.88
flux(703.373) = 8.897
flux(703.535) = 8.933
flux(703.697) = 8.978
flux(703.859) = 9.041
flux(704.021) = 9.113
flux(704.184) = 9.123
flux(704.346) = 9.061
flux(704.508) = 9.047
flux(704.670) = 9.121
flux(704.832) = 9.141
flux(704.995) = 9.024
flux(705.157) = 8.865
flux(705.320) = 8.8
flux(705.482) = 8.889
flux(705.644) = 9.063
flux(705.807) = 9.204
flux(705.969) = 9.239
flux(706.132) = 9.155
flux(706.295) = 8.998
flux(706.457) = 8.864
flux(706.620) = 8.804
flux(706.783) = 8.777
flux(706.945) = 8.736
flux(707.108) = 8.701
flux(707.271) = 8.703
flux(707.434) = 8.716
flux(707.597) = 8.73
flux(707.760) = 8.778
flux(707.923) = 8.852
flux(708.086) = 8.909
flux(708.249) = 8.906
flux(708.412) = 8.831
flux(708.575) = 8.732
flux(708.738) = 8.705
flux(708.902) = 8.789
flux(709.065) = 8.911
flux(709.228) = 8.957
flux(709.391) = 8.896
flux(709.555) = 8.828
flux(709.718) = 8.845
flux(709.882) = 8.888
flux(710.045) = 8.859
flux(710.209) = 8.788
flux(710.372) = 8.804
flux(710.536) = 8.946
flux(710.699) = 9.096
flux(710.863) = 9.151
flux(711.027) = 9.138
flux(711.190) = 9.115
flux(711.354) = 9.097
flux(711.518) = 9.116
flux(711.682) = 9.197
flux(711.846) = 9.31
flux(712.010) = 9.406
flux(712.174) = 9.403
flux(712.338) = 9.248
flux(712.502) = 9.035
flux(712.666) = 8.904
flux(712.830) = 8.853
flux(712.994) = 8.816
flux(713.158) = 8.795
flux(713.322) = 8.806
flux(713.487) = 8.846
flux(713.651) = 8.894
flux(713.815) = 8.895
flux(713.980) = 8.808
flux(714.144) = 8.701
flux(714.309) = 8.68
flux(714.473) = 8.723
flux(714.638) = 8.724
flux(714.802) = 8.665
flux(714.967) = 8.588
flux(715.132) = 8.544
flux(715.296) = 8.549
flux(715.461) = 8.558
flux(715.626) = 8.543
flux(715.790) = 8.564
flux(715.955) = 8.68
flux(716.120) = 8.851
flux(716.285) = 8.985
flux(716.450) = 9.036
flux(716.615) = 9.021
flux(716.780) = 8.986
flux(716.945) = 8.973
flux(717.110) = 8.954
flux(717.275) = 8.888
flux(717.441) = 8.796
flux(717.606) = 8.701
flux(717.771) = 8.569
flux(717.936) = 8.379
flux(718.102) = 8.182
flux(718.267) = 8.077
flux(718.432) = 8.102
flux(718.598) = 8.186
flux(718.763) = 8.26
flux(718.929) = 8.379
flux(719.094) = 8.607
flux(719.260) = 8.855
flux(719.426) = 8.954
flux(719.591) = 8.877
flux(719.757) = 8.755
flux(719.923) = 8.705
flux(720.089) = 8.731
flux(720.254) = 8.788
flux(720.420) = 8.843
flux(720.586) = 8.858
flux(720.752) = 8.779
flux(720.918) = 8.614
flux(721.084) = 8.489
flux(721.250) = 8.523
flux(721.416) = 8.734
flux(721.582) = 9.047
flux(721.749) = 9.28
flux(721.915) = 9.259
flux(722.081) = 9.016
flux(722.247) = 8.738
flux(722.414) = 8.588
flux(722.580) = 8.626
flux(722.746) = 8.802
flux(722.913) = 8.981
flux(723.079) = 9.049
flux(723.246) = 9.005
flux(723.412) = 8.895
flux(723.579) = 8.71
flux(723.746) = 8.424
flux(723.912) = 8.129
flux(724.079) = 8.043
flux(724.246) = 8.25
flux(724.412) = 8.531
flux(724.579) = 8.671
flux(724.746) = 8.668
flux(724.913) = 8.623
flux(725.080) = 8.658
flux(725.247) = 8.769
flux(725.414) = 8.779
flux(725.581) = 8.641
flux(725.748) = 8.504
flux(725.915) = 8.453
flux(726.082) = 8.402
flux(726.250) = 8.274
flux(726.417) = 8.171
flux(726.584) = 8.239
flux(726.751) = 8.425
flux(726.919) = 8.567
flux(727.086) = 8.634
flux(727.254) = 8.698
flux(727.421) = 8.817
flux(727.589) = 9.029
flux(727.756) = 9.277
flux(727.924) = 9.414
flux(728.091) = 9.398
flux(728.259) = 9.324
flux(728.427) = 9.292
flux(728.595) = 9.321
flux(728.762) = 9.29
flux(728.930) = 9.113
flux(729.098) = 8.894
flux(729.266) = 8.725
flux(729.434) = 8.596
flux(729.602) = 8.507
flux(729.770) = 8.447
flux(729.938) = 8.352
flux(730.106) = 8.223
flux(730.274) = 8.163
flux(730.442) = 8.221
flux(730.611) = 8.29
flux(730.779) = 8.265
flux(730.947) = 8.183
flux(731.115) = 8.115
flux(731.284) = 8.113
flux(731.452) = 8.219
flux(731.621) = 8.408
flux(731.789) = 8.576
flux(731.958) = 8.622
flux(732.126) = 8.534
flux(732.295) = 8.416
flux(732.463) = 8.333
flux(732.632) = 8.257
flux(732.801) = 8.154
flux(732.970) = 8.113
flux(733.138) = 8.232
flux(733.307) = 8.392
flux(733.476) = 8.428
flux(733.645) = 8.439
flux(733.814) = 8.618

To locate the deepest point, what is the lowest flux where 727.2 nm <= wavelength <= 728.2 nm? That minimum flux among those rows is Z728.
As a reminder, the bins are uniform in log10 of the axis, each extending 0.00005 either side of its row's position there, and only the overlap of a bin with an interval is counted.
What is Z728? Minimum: 8.698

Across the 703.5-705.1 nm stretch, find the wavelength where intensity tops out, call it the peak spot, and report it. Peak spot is 704.832 nm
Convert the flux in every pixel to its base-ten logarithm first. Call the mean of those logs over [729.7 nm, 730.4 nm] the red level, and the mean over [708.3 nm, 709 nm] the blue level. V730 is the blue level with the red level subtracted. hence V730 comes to 0.024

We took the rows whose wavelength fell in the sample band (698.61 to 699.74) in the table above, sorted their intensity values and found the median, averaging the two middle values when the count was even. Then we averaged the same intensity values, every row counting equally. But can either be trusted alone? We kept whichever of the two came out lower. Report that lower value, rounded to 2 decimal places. 8.92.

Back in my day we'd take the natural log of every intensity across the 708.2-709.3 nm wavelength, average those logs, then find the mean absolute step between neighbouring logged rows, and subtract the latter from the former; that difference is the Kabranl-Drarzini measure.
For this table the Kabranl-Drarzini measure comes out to 2.170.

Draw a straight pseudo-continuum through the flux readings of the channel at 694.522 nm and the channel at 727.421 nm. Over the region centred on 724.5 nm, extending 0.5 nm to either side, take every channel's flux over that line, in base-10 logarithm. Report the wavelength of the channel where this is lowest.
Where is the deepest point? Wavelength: 724.079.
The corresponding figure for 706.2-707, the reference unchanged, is 706.945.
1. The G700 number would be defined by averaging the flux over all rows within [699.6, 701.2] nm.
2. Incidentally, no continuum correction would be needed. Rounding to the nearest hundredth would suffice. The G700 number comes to 9.12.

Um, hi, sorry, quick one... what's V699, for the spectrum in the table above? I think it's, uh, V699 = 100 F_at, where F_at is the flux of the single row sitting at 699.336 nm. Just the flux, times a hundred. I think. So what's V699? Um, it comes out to 892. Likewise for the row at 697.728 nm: 904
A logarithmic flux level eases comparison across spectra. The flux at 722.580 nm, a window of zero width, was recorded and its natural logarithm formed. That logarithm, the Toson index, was 2.15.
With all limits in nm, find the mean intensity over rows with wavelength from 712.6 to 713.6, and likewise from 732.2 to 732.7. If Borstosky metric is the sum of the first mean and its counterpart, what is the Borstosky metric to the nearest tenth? 17.2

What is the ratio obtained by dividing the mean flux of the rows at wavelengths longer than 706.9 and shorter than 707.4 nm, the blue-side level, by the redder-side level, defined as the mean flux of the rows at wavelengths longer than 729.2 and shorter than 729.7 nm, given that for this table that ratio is 1.01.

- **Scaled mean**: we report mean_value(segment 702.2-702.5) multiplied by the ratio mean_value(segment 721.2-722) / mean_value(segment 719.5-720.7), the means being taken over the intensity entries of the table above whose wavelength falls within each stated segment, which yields 9.0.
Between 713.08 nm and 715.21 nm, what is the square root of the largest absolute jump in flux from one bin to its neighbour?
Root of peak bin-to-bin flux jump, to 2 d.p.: 0.33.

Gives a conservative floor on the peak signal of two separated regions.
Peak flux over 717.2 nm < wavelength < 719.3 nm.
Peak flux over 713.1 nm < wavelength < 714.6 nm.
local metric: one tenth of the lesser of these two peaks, 0.889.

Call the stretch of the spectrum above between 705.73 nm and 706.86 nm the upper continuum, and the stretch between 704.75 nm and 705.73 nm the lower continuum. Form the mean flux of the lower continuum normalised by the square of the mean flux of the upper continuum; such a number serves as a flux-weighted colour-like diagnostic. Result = 0.111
